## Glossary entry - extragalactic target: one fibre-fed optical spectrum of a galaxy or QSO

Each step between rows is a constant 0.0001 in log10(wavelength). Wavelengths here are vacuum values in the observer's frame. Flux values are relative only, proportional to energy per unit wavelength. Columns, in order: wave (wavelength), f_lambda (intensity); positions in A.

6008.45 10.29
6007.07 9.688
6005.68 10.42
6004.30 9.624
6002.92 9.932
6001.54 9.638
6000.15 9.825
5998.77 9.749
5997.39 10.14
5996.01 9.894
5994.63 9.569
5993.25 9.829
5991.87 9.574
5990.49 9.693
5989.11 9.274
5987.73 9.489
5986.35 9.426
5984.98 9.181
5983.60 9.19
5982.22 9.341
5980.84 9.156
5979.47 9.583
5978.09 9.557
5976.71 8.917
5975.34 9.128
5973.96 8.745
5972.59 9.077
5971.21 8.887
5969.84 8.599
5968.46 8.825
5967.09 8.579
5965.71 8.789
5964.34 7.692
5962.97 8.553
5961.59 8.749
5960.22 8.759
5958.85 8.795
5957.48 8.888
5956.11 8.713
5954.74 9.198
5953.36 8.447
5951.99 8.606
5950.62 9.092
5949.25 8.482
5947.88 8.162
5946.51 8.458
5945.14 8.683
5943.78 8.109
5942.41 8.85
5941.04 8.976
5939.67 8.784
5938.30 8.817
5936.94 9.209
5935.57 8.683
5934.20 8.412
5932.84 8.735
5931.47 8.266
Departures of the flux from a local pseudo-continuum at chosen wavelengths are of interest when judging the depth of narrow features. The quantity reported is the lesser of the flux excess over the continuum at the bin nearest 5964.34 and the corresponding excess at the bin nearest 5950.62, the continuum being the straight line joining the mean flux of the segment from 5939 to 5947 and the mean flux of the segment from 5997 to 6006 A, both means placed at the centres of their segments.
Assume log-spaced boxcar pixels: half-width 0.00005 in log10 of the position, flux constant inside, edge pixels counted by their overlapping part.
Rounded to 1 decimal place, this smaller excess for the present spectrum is -1.4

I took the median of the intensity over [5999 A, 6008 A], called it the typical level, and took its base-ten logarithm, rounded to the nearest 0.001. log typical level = 0.989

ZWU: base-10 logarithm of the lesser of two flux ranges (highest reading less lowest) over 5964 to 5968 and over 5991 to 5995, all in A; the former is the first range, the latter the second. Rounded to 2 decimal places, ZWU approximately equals -0.59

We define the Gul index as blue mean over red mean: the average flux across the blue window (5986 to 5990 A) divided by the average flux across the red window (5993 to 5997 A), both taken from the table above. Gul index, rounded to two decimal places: 0.96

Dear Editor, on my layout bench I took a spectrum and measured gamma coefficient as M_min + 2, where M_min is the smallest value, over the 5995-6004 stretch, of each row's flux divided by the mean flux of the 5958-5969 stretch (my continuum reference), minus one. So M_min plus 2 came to 2.12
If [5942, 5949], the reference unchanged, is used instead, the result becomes 1.94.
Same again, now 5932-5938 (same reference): 1.98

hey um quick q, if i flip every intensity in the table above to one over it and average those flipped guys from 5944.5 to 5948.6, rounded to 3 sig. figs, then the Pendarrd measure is 0.119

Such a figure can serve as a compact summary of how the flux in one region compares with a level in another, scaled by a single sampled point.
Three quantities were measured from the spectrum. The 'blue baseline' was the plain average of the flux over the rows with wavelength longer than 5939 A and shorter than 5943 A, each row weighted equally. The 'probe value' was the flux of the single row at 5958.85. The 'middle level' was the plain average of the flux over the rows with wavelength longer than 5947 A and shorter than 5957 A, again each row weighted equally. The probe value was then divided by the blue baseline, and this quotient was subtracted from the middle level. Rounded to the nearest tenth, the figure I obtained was 7.7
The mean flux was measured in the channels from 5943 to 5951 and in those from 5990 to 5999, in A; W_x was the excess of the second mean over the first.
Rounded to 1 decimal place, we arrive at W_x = 1.3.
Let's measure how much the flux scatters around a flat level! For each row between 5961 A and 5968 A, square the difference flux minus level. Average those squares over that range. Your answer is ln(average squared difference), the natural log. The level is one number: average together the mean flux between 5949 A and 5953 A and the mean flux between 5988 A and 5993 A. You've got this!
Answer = -0.5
